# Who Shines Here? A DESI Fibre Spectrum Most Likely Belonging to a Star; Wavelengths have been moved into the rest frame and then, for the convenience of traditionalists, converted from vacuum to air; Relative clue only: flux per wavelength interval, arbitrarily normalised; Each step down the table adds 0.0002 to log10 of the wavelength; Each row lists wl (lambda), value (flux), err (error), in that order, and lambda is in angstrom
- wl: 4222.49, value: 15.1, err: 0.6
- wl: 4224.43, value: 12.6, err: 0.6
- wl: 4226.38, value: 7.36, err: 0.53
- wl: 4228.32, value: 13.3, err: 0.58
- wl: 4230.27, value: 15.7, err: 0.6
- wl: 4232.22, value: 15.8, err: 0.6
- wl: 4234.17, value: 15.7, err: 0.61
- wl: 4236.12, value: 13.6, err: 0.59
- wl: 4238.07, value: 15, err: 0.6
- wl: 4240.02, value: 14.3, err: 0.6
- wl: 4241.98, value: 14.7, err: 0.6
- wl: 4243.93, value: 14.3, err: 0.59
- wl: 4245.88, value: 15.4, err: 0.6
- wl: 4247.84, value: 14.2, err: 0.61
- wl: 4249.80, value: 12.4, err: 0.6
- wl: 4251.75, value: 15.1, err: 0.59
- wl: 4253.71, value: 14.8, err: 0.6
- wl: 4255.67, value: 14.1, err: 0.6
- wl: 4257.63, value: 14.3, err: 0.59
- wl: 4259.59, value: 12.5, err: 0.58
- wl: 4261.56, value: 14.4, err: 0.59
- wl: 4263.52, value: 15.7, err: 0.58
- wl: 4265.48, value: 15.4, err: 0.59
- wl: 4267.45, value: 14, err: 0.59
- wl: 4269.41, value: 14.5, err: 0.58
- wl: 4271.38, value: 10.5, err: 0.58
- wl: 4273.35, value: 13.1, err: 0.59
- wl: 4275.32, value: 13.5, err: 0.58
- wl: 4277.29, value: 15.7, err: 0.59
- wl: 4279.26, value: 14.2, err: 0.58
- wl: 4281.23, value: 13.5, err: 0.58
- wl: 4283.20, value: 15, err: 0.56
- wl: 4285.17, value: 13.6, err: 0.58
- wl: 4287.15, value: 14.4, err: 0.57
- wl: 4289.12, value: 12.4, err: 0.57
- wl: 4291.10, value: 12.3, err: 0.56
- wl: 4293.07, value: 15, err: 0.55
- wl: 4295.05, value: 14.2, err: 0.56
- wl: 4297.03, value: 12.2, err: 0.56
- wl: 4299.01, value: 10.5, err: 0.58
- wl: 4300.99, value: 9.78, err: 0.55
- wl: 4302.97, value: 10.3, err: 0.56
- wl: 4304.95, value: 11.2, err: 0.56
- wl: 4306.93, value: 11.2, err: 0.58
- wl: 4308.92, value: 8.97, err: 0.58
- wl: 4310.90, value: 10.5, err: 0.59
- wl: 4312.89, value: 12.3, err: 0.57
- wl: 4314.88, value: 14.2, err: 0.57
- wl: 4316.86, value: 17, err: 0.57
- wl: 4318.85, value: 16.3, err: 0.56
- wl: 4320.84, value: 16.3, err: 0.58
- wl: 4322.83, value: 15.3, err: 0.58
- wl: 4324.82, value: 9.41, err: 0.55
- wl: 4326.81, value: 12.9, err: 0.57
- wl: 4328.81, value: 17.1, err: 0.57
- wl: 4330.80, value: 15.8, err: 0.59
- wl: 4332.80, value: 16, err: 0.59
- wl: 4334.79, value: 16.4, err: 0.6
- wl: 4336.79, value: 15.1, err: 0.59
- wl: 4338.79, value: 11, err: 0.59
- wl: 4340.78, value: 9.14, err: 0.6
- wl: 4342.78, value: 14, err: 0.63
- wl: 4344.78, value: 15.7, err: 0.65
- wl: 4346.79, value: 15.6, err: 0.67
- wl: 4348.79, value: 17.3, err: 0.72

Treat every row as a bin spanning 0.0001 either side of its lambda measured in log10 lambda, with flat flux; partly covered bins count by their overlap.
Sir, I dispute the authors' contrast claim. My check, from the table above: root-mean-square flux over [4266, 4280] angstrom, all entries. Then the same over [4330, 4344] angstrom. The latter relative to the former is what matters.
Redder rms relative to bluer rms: 1.03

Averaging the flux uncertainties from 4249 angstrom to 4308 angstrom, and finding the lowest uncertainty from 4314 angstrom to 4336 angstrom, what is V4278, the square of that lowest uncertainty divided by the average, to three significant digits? 0.524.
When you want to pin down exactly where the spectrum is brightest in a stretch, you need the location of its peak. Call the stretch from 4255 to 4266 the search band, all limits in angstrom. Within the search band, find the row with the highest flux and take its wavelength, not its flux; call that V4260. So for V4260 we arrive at 4263.52 angstrom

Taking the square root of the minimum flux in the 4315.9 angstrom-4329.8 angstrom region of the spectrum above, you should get 3.1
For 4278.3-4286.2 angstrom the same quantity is 3.7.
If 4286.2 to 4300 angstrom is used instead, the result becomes 3.2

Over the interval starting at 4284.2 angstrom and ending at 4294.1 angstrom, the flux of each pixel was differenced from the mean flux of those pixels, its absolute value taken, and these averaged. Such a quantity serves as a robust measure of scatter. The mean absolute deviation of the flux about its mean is 1.0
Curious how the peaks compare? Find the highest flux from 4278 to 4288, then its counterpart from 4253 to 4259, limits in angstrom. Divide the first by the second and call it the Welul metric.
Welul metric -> 1.01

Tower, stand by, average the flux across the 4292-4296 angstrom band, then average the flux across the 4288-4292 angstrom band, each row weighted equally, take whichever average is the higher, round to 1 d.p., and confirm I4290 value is 14.6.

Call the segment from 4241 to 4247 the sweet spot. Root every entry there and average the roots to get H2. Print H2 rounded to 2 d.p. 3.85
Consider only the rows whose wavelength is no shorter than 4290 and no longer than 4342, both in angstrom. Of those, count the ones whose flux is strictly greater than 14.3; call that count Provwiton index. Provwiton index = 10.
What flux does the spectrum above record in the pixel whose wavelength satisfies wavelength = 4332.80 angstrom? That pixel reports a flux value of 16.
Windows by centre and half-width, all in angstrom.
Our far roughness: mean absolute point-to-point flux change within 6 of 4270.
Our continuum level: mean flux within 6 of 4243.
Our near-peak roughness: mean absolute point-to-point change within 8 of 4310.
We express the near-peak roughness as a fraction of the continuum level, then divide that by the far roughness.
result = 0.061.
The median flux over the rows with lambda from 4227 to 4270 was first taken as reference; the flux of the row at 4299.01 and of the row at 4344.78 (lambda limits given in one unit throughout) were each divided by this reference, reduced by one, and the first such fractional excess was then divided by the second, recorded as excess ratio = -3.16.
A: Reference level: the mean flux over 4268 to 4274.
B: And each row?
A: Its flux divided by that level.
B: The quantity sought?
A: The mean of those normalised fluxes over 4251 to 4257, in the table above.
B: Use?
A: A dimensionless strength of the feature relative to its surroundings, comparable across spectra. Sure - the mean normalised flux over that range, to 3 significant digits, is 1.15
